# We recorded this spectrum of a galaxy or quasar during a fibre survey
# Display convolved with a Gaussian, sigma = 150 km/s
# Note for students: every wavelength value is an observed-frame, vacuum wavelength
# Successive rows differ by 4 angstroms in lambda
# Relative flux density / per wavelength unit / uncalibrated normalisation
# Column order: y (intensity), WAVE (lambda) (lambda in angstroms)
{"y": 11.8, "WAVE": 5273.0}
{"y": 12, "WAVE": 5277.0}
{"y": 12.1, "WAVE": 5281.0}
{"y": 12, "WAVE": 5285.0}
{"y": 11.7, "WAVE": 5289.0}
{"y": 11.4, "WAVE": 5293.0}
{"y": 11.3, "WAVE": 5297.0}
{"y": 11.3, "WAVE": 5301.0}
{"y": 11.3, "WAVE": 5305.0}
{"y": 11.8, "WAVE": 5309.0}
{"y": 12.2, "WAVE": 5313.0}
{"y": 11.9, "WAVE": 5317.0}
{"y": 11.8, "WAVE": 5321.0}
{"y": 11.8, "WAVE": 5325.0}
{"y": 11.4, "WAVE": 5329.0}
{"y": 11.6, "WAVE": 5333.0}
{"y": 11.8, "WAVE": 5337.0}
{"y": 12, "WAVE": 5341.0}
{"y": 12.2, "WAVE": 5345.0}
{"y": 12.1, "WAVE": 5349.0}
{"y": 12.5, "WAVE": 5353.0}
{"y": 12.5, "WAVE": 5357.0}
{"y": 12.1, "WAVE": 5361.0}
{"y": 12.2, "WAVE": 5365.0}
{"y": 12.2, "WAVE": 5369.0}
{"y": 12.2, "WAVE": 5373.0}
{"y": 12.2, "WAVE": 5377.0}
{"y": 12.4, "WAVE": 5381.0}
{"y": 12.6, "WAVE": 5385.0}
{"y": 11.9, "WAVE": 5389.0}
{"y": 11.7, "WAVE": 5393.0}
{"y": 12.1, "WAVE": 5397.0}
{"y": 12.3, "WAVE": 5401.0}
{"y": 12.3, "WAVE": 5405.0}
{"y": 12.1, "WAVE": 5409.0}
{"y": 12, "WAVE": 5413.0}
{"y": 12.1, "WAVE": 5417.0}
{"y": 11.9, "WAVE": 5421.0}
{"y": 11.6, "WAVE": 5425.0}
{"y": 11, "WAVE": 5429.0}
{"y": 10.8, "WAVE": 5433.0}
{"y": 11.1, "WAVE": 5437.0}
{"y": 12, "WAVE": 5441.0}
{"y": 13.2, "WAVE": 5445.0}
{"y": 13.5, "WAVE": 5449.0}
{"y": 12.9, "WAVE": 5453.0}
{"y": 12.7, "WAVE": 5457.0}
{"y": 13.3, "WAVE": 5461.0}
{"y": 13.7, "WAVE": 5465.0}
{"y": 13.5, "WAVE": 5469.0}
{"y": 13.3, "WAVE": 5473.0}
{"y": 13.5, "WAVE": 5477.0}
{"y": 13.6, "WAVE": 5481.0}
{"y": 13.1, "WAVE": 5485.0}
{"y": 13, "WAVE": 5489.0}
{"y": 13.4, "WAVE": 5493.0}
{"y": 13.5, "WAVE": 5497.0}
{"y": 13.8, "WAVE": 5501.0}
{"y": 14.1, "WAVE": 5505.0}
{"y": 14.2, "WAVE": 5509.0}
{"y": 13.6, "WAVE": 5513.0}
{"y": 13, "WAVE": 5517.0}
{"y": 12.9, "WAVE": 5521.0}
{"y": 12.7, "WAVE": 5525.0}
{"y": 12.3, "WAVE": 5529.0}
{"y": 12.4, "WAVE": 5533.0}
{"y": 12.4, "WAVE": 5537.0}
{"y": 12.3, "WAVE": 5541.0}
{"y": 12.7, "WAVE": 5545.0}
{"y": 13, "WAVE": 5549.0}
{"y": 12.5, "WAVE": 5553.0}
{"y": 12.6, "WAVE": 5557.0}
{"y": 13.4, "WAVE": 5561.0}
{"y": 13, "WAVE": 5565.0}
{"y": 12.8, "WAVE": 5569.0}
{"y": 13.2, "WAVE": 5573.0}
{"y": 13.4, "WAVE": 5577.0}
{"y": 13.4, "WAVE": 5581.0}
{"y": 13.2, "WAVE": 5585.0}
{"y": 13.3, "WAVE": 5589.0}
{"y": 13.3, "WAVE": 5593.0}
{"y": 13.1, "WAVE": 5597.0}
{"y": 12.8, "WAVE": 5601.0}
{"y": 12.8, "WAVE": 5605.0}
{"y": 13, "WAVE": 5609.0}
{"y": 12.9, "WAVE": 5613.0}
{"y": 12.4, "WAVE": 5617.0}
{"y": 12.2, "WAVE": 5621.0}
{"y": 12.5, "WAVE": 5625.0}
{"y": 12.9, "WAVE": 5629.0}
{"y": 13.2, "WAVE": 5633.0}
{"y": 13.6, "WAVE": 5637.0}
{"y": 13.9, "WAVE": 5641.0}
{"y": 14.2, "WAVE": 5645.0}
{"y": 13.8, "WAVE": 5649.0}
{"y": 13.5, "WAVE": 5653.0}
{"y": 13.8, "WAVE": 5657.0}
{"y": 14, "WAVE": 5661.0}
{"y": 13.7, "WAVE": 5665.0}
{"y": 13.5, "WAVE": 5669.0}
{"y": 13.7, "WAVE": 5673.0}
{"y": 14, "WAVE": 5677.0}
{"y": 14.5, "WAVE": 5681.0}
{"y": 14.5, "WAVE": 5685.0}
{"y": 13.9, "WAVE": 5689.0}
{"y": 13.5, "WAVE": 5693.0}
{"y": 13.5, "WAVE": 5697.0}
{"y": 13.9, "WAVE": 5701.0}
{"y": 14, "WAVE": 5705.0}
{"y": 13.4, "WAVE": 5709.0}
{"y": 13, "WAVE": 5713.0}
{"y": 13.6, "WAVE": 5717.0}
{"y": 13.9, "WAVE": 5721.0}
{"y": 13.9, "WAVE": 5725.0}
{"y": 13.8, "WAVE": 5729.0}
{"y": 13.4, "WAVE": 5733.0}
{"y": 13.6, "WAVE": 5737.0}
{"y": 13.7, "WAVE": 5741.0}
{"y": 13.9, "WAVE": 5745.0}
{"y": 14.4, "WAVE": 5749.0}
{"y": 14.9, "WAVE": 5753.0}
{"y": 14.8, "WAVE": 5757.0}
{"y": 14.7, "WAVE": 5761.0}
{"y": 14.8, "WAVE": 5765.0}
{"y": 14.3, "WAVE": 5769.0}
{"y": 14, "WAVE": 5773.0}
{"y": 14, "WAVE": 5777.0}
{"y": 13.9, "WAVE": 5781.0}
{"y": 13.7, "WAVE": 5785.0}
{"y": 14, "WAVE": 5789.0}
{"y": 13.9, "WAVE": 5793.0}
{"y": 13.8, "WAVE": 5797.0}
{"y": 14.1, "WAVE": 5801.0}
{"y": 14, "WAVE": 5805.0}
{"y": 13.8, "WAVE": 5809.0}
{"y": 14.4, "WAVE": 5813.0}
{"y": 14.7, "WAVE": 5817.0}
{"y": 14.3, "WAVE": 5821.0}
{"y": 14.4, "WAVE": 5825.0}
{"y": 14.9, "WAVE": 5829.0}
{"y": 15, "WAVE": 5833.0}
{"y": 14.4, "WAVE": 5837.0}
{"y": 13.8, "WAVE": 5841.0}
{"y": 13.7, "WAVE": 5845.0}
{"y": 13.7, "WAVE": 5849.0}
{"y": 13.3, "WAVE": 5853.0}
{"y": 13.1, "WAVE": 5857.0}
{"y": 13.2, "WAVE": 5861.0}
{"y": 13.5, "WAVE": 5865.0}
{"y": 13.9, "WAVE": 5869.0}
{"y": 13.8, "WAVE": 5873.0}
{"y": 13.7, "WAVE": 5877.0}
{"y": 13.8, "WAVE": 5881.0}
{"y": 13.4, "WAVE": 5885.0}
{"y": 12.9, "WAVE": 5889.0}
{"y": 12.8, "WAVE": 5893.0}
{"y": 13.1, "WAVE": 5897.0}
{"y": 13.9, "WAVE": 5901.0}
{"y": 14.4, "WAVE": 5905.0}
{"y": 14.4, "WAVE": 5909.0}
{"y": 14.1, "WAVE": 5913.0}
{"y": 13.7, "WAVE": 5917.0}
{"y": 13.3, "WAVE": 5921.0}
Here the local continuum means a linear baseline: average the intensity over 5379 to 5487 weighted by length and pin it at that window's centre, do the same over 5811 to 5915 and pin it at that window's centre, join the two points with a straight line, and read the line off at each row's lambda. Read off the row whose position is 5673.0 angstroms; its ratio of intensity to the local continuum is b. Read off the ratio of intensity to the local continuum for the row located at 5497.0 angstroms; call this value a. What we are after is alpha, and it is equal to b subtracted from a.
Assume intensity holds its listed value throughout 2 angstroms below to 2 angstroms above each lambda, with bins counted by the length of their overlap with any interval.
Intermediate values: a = 1.07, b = 1.03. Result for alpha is 0.032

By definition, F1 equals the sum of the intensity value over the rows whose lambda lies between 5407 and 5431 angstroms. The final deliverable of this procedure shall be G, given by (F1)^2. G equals 4998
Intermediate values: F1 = 70.7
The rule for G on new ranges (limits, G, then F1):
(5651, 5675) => 6757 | 82.2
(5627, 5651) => 6659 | 81.6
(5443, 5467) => 6288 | 79.3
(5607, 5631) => 5761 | 75.9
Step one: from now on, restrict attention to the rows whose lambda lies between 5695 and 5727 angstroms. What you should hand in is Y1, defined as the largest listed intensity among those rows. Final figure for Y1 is 14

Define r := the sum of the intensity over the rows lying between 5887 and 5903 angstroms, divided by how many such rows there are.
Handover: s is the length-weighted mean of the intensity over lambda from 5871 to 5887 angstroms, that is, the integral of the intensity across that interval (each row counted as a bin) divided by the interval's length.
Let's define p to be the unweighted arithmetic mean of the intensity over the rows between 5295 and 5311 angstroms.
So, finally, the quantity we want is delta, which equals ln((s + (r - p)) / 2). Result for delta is 2.04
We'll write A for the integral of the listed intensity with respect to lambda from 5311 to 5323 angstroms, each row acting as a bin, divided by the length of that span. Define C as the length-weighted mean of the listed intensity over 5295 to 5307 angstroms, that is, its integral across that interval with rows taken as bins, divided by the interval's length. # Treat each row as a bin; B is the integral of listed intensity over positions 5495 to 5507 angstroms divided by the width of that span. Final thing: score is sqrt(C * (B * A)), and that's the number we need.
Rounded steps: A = 12.0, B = 13.8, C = 11.3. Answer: 43.2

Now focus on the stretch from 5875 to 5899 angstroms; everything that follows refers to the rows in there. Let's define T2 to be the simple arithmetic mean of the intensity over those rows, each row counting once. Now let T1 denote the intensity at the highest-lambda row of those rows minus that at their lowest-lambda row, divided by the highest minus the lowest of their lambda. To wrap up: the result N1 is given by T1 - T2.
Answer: -13.3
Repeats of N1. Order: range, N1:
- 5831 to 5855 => -14.1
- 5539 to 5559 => -12.6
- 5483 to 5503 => -13.3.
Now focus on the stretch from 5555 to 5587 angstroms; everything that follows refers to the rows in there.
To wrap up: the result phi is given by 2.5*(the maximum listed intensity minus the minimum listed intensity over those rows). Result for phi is 2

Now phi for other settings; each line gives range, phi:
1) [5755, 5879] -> 5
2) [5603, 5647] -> 5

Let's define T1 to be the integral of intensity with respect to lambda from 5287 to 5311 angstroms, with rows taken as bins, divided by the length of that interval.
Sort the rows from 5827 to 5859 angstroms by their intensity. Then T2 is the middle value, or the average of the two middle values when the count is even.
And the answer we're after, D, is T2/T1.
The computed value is 1.20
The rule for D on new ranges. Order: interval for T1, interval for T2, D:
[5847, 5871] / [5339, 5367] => 0.91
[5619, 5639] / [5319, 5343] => 0.92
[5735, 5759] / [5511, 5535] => 0.90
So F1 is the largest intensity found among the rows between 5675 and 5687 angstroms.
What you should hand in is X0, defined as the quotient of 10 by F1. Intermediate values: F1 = 14.5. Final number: 0.690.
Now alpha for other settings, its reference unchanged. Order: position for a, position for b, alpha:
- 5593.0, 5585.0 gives 0.006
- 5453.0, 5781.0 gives 0.008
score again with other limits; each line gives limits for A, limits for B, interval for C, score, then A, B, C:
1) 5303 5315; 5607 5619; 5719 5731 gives 45.6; 11.8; 12.8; 13.9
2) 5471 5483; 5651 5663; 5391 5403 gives 47.2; 13.5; 13.8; 12.0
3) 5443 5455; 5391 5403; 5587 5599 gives 45.8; 13.2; 12.0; 13.2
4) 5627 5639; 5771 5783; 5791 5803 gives 50.7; 13.2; 14.0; 13.9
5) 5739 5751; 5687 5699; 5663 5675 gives 51.0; 14.0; 13.6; 13.6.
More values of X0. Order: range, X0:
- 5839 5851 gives 0.725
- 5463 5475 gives 0.730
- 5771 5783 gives 0.714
